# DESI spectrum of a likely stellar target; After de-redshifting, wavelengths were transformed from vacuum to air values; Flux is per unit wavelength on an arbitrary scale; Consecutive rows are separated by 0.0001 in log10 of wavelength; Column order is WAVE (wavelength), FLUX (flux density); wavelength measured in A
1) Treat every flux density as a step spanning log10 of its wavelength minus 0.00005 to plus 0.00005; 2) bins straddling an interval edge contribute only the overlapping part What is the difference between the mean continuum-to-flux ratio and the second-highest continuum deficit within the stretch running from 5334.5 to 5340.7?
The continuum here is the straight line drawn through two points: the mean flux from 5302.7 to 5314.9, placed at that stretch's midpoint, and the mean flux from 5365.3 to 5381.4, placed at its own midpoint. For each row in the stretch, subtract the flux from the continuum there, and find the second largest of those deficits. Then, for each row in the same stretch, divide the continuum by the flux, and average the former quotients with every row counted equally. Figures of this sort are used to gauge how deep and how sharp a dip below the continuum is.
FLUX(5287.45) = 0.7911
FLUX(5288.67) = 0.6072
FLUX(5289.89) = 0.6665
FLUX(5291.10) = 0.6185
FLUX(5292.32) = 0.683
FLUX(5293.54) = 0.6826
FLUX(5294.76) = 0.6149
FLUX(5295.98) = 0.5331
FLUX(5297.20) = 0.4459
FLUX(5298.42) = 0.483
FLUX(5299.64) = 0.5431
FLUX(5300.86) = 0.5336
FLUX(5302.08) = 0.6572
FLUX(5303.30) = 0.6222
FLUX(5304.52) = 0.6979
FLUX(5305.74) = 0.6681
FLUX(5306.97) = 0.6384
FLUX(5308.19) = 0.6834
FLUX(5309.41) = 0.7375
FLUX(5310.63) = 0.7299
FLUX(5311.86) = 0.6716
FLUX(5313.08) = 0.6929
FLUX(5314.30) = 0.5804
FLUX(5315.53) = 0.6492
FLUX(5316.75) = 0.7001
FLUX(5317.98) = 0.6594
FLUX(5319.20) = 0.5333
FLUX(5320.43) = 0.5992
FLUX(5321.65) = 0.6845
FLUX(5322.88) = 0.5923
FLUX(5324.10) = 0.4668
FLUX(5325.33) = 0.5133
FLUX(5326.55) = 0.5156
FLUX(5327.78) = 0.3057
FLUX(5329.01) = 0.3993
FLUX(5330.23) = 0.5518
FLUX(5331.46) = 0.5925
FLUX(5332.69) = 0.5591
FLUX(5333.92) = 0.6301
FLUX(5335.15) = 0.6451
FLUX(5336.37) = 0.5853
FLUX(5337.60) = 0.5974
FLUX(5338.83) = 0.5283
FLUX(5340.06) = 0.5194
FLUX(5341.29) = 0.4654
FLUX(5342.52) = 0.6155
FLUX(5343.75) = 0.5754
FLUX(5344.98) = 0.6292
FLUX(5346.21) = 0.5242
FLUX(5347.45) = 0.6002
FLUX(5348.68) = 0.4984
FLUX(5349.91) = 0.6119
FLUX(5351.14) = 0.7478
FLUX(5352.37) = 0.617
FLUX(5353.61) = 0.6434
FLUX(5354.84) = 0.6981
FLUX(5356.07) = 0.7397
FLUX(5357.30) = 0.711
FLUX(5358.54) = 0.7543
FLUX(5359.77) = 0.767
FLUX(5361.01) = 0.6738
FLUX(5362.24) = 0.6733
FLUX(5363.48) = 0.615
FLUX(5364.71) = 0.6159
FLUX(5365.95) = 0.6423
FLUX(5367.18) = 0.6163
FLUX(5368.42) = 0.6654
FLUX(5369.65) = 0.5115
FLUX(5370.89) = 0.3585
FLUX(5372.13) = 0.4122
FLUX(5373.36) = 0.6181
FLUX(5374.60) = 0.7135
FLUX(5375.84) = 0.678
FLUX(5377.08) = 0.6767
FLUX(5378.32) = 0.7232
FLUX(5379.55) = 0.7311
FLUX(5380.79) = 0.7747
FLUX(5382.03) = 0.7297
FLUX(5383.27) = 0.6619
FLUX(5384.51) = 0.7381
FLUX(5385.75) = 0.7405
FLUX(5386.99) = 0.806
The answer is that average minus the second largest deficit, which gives 1.02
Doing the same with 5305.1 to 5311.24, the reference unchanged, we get 0.97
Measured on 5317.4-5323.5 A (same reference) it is 1.02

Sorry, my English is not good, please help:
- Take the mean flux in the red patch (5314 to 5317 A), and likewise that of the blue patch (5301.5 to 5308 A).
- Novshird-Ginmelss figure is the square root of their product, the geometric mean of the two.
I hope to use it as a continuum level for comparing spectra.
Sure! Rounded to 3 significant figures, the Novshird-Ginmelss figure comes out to 0.650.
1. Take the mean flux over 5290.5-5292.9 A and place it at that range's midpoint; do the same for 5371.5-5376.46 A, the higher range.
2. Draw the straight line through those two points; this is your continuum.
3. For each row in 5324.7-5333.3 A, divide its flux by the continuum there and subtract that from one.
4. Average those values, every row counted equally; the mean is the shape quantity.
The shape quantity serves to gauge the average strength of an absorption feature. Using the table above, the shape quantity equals 0.22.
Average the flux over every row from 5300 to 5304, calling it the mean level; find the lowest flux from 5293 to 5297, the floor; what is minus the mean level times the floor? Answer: -0.322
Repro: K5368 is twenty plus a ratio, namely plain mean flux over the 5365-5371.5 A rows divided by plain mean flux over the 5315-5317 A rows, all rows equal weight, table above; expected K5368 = 20.8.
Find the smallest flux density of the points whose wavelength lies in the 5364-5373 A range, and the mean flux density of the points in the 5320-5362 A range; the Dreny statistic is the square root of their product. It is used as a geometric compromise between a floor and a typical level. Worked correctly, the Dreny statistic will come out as 0.461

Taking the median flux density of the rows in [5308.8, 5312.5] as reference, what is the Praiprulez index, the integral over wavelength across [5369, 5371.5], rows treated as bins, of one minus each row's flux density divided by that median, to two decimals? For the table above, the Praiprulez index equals 1.00 A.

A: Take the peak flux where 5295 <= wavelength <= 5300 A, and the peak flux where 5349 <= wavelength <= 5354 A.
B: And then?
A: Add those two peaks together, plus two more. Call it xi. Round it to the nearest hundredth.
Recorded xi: 3.29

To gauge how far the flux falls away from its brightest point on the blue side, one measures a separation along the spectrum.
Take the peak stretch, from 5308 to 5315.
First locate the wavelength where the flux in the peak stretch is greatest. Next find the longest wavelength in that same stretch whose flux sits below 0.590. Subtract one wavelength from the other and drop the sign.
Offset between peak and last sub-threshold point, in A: 4.9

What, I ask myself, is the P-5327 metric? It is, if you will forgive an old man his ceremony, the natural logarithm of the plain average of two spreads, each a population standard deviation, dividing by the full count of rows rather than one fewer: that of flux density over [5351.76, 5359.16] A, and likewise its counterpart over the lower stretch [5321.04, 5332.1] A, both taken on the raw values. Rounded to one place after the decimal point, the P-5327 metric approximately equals -2.6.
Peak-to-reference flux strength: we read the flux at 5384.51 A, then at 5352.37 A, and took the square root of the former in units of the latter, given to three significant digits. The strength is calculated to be 1.09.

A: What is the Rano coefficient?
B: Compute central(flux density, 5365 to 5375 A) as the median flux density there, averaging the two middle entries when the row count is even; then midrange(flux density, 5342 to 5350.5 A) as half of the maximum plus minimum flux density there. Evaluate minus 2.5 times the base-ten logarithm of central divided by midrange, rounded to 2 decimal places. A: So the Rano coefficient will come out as -0.10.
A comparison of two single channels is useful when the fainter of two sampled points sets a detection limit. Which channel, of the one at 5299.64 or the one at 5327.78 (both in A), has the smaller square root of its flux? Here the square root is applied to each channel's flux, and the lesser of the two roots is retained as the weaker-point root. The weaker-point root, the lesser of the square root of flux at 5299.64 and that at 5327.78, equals 0.55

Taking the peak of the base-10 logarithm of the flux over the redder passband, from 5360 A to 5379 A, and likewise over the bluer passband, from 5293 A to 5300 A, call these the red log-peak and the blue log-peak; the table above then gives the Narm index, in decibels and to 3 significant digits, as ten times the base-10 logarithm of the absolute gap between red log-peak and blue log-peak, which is -16.0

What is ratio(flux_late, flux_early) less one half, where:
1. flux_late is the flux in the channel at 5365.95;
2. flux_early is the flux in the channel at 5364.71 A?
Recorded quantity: 0.54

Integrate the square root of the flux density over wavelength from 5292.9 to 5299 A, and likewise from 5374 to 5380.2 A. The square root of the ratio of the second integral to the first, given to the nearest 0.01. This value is 1.07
